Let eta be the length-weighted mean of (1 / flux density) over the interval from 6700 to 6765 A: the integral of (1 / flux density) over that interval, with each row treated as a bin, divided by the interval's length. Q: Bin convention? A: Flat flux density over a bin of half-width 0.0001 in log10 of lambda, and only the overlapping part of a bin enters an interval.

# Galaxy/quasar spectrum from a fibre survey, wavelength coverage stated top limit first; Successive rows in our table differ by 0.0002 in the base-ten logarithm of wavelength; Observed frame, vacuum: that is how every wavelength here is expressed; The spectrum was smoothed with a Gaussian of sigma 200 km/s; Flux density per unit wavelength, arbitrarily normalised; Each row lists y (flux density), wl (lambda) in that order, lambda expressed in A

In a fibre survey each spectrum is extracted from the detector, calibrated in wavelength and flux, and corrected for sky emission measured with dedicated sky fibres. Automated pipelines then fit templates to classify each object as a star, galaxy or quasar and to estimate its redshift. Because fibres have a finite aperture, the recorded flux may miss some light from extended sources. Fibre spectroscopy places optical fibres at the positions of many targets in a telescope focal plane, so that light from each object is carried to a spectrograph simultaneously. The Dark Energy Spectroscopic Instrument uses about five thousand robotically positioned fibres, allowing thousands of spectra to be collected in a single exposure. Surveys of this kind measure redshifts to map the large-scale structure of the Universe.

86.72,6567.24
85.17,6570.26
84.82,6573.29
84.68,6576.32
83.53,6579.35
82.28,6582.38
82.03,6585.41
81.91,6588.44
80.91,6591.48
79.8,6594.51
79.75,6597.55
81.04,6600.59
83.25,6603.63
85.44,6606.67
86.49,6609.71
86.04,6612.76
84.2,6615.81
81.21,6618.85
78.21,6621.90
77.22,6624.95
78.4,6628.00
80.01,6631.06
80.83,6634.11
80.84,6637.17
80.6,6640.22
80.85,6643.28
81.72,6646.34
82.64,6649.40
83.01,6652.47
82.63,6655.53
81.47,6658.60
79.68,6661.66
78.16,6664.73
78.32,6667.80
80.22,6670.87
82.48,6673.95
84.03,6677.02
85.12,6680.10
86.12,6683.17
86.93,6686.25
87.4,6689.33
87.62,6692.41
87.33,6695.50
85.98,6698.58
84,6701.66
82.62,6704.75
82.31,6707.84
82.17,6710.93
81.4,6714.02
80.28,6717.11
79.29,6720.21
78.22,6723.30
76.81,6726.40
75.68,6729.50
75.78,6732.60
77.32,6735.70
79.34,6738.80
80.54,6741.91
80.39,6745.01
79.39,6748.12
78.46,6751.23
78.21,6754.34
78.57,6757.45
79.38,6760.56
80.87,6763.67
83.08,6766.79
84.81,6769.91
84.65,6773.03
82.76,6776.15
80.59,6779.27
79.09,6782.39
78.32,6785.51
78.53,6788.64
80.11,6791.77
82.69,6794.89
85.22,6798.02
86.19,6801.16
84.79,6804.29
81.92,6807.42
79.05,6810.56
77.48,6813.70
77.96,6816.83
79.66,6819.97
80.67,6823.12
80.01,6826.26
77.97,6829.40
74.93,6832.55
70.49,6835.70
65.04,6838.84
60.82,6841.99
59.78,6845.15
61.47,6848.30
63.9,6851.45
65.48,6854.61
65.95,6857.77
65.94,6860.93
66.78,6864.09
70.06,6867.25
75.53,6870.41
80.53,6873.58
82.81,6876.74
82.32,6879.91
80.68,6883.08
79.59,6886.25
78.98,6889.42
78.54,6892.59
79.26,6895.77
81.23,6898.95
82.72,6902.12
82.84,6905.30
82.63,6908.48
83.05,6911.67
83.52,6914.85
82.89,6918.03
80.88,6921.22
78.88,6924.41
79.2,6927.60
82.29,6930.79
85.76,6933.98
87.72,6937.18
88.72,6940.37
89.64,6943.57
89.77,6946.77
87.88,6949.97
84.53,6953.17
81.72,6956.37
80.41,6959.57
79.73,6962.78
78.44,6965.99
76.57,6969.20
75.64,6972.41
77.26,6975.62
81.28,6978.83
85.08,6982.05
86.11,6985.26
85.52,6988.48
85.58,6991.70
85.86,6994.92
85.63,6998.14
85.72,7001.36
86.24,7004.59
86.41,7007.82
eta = 0.0126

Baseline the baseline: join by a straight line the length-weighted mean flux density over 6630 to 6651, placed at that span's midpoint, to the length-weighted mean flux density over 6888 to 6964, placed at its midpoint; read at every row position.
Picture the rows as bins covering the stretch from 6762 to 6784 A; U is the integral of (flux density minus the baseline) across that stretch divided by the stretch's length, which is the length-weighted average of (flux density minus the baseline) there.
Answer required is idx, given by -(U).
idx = -0.2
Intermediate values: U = 0.2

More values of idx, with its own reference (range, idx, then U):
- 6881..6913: 1.9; -1.9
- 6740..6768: 2.1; -2.1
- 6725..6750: 3.6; -3.6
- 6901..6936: 0.7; -0.7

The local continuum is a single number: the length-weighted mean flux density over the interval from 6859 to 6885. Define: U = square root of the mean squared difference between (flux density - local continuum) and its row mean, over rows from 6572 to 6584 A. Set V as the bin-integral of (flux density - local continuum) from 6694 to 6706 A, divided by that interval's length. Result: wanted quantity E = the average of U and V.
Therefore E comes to 5.3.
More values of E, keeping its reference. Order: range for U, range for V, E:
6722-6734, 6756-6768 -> 3.0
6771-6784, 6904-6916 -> 4.8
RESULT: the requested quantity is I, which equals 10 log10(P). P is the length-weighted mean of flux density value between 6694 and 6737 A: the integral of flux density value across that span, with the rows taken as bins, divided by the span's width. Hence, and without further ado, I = 19.07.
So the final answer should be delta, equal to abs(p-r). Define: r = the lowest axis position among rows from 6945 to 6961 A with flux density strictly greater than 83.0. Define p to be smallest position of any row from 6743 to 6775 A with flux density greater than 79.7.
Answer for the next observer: 201.8 A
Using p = 6745.01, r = 6946.77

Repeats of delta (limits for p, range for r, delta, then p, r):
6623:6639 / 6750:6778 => 135.7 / 6631.06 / 6766.79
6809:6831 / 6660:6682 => 146.1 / 6823.12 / 6677.02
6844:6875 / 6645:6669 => 221.1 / 6873.58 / 6652.47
